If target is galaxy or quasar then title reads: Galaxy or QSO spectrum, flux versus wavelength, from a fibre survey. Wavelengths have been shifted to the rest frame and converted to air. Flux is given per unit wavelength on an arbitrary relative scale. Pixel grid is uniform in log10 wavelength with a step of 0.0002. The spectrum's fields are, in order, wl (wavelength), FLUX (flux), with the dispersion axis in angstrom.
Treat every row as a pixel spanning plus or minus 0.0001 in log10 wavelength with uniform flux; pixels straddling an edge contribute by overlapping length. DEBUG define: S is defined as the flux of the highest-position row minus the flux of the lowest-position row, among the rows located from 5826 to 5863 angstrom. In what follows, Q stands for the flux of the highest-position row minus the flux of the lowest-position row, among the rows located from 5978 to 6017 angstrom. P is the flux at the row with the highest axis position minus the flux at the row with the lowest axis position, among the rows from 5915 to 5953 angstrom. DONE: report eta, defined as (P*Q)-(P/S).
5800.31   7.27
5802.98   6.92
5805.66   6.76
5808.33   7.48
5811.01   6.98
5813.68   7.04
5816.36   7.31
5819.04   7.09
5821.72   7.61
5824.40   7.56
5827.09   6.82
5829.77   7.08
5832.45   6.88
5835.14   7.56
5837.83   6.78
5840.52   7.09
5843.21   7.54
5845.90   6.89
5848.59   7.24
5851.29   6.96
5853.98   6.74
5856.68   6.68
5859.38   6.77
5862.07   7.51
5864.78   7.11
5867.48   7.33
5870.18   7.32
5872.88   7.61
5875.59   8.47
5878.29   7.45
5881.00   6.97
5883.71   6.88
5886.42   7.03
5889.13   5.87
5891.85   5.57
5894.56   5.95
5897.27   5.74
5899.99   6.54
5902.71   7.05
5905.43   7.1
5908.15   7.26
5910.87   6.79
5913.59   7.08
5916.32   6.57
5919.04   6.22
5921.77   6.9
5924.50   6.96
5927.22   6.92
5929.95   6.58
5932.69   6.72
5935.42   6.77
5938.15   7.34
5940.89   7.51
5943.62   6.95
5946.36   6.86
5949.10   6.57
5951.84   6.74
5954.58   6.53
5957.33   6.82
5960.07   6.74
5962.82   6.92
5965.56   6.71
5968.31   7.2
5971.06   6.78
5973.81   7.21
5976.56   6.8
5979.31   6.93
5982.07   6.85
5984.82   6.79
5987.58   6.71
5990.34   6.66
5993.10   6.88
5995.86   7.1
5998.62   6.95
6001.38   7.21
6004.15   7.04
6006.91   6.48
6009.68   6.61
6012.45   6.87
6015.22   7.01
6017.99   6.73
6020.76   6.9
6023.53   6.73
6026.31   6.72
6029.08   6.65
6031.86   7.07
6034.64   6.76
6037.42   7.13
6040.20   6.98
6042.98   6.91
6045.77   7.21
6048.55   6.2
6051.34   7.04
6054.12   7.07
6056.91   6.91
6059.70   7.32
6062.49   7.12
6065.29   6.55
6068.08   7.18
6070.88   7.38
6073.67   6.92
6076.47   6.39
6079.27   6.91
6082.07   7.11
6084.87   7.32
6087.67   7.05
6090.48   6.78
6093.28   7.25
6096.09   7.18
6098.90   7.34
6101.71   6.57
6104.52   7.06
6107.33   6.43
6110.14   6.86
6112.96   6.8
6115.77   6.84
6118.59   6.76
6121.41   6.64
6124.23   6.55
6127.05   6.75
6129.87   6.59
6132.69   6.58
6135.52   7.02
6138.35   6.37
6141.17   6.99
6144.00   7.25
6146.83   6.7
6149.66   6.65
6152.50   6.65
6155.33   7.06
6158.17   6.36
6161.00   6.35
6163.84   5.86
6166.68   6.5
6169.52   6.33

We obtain 0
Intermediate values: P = 0.2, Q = 0.08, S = 0.69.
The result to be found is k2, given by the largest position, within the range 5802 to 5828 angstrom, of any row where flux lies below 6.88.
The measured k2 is 5827.09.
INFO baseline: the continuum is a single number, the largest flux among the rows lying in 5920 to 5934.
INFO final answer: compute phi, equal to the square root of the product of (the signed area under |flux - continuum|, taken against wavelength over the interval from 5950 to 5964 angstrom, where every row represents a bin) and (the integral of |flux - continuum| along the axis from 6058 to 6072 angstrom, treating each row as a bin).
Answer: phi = 3.6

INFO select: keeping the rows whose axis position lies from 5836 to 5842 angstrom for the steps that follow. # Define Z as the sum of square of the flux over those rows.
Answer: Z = 96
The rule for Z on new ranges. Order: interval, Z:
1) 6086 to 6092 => 96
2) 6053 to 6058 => 98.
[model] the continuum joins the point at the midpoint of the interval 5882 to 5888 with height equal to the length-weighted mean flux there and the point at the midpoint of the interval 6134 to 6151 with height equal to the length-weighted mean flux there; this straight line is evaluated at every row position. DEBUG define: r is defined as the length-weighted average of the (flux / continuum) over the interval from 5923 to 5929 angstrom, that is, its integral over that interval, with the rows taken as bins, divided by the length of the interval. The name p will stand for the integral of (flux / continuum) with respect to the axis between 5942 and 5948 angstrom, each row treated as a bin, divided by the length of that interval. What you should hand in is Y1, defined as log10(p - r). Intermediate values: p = 1.004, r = 1.003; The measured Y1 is -3.2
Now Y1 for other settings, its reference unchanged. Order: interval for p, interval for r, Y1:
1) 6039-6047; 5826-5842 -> -2.1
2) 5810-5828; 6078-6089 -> -2.6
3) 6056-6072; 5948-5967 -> -1.2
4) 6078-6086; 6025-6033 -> -1.3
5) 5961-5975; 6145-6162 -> -1.5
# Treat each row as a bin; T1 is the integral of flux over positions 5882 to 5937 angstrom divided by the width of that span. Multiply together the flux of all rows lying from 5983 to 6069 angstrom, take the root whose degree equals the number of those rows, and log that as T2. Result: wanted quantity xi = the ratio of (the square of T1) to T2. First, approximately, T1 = 6.63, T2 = 6.88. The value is 6.4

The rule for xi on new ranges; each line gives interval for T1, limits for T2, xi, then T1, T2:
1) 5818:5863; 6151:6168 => 7.8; 7.10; 6.45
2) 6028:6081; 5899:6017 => 7.0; 6.93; 6.86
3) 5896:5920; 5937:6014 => 6.6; 6.72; 6.88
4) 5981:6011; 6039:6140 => 6.8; 6.84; 6.88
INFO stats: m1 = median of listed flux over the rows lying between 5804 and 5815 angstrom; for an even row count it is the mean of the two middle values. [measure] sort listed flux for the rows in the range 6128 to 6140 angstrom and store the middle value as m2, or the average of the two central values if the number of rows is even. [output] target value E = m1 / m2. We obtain 1.06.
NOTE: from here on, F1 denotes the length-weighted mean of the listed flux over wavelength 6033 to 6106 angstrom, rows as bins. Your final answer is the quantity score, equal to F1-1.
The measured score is 5.99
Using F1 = 6.99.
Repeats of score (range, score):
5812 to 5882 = 6.21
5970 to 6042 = 5.87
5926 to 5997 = 5.87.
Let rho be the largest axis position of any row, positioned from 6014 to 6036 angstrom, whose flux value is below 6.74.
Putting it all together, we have 6029.08 angstrom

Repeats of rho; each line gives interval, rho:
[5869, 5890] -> 5889.13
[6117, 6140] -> 6138.35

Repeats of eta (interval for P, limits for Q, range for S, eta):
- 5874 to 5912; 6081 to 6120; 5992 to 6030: -7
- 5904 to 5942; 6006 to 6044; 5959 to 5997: -1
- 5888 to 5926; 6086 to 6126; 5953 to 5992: -9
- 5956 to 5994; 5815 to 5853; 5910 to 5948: -1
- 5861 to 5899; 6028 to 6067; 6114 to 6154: -9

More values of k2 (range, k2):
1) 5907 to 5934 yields 5932.69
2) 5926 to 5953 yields 5951.84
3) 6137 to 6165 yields 6163.84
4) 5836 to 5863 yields 5859.38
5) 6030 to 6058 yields 6048.55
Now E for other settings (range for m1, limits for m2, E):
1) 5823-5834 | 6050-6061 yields 0.99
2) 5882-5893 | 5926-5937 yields 0.95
